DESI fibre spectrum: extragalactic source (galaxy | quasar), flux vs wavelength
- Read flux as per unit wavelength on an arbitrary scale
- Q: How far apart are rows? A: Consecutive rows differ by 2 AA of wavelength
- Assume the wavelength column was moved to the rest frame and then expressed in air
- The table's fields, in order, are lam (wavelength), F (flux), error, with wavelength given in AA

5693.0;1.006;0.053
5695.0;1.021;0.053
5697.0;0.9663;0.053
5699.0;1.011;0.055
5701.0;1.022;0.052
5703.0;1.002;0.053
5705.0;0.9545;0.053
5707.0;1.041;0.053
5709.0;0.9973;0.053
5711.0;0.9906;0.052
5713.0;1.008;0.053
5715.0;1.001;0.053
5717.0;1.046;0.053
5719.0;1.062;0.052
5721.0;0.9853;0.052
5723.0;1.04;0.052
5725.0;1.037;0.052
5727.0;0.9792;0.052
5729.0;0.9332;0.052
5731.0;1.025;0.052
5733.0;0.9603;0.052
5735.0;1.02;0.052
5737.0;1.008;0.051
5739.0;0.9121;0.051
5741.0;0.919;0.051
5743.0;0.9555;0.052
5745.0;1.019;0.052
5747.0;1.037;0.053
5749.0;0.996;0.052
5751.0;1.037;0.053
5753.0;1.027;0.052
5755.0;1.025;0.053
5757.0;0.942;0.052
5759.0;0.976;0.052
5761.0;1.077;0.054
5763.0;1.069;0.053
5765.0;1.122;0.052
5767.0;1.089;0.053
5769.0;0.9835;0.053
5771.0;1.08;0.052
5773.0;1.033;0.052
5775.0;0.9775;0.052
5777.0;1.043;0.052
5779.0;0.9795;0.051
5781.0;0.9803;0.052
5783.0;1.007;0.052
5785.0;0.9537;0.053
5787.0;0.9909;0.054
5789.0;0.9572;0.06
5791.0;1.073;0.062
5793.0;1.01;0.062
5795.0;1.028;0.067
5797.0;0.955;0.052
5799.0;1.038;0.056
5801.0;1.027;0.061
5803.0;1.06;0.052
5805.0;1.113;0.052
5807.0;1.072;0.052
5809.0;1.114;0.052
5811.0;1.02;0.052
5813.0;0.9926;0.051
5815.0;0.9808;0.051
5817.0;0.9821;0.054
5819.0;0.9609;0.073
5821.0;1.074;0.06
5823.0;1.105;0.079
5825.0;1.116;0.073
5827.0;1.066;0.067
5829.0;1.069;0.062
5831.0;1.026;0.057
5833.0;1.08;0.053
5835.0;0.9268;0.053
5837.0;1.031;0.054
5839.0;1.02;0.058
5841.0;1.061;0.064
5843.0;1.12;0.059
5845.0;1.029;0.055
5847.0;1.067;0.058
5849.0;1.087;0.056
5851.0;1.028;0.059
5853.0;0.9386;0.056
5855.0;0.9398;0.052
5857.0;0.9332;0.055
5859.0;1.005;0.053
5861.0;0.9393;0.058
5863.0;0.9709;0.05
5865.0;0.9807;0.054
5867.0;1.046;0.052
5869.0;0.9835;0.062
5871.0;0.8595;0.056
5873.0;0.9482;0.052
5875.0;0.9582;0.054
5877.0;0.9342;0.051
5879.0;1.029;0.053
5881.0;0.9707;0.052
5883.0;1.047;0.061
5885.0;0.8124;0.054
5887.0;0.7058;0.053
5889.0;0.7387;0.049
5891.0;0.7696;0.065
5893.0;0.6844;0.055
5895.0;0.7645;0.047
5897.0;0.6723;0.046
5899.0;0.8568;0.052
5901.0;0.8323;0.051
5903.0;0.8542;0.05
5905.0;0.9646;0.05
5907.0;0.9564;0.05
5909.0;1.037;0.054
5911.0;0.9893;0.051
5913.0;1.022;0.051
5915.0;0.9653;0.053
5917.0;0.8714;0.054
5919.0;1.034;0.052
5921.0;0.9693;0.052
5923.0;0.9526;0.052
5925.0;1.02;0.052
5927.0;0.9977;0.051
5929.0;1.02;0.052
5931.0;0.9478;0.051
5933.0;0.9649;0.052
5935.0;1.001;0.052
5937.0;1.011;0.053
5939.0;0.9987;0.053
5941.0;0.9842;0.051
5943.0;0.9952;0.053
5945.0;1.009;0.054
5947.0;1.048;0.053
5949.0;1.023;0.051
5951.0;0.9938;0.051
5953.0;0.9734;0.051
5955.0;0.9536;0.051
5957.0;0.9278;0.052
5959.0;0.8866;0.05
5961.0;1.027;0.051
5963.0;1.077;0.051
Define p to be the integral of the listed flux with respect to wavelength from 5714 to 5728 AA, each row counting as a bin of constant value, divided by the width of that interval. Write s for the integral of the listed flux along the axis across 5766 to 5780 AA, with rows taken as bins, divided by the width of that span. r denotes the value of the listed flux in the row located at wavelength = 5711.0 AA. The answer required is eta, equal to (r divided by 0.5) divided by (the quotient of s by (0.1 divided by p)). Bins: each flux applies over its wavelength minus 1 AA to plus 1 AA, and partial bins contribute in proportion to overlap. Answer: 0.189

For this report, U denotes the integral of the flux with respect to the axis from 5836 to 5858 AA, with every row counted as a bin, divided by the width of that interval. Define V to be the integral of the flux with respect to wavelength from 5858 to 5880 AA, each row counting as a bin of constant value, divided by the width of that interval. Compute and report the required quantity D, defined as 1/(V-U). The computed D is -18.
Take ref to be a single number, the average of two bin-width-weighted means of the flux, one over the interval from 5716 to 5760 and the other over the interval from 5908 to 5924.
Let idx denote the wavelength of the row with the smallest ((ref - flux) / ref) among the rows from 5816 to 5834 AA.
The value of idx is 5825.0 AA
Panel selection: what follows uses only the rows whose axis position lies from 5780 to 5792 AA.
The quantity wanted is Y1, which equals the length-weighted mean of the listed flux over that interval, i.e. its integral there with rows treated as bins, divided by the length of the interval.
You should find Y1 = 0.99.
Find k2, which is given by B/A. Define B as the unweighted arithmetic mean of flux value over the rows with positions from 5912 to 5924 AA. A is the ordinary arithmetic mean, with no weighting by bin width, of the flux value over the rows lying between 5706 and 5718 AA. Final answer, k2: 0.96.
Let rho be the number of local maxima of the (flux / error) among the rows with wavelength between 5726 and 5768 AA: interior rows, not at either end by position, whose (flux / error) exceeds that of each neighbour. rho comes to 5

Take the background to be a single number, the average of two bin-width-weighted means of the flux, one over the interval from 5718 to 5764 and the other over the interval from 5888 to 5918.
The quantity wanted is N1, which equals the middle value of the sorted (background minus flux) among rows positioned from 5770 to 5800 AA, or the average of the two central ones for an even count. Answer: -0.07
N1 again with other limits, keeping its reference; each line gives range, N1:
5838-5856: -0.10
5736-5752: -0.07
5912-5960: -0.06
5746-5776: -0.10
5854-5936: -0.02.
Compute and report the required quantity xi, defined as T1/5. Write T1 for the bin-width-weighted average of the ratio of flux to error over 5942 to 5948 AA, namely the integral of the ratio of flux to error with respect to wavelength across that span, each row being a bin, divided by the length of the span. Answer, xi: 3.82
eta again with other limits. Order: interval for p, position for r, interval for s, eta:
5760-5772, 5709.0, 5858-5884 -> 0.191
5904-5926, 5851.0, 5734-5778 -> 0.206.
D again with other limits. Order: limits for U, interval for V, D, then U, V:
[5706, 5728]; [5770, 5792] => -98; 1.02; 1.01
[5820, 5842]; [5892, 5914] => -6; 1.05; 0.88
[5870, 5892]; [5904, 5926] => 11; 0.89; 0.98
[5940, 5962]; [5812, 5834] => 17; 0.98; 1.04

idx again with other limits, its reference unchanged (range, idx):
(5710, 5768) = 5765.0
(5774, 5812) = 5809.0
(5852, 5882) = 5867.0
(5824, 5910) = 5843.0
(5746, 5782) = 5765.0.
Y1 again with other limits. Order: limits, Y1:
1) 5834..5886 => 0.99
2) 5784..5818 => 1.02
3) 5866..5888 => 0.94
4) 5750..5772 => 1.04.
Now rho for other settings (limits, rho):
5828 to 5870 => 8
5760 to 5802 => 7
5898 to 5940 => 6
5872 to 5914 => 5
